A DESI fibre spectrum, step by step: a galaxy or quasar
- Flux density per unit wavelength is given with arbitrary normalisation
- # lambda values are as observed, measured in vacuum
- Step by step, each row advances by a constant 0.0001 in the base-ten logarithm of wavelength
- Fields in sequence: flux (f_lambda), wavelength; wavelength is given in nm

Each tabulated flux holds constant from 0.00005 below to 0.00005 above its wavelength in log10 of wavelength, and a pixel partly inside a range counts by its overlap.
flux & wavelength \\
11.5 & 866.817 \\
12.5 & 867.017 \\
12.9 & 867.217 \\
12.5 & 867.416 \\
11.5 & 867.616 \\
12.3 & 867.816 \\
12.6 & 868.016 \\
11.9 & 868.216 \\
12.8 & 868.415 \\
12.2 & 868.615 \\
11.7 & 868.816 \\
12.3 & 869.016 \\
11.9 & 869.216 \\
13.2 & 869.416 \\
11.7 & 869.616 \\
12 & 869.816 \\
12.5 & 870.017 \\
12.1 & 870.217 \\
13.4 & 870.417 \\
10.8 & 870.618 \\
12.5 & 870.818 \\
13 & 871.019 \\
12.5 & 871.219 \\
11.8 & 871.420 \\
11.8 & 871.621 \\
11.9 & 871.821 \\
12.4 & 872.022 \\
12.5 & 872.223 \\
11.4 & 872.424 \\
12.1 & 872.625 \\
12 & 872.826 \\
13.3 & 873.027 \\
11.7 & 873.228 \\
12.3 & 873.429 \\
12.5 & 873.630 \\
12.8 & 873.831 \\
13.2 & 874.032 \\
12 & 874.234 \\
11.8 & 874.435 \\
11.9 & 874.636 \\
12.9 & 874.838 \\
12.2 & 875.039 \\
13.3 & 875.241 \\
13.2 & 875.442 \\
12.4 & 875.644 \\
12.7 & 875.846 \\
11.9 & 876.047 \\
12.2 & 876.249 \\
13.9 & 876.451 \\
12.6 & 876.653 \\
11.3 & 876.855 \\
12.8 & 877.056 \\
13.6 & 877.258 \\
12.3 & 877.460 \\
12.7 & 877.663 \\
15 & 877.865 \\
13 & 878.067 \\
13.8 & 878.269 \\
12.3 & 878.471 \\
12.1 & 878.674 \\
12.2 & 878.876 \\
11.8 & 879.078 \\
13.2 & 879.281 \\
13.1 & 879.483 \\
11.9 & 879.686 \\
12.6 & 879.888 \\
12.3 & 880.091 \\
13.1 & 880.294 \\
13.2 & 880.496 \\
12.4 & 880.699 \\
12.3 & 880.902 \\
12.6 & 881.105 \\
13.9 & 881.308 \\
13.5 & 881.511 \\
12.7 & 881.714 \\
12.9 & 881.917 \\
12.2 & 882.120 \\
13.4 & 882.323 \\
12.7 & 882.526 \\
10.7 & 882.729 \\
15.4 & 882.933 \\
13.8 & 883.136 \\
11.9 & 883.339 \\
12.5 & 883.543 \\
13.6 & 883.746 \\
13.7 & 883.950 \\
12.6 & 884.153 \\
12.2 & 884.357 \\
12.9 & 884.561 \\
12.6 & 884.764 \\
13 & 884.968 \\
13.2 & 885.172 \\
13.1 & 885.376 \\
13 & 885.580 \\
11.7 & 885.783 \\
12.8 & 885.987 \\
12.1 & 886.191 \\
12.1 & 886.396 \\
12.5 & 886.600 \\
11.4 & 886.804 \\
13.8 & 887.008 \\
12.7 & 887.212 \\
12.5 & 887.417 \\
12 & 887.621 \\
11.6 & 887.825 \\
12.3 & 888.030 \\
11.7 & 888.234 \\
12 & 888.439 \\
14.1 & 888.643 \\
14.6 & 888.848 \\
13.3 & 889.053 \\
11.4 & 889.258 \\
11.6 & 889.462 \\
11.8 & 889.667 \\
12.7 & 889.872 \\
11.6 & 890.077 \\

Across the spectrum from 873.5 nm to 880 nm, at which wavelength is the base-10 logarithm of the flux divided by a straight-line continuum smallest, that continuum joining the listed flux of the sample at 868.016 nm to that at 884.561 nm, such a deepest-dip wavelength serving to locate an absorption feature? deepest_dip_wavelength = 876.855 nm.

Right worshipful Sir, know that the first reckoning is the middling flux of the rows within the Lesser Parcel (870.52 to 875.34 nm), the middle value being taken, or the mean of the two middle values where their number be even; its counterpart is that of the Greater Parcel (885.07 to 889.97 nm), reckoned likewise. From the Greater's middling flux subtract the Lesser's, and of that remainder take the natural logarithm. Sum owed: -1.9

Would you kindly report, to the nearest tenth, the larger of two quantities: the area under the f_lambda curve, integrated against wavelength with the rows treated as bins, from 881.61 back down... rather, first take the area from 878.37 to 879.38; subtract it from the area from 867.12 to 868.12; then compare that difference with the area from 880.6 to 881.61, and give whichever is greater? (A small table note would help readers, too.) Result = 13.1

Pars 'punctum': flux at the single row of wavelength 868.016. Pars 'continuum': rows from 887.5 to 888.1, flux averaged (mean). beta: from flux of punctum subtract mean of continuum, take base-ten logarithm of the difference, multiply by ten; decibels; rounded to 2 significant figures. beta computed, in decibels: -2.0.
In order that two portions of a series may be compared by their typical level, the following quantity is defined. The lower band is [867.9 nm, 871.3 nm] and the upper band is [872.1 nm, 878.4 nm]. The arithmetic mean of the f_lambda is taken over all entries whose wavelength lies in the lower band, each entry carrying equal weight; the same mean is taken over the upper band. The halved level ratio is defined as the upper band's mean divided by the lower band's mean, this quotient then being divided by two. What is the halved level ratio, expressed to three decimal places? 0.513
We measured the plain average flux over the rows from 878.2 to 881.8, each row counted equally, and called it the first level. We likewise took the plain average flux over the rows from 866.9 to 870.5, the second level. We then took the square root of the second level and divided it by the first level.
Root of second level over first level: 0.276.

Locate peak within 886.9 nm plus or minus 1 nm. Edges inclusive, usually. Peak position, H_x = 887.008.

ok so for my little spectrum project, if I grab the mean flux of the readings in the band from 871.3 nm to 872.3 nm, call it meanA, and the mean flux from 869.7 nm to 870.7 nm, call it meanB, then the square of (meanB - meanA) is 0.01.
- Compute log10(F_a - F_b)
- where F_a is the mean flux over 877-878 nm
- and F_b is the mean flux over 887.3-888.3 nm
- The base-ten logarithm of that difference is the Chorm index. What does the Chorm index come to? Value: 0.1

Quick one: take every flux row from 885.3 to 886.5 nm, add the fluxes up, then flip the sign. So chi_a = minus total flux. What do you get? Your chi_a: -75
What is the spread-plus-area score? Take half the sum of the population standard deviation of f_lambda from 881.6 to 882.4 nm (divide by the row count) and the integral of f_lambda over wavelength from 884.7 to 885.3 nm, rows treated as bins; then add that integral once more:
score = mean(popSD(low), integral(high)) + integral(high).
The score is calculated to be 12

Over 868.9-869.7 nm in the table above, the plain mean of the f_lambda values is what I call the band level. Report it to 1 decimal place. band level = 12.3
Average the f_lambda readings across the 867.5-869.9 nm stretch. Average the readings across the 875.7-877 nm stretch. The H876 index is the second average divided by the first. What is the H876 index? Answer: 1.02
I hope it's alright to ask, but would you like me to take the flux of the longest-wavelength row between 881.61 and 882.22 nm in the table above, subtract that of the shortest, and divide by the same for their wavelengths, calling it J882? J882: -1.2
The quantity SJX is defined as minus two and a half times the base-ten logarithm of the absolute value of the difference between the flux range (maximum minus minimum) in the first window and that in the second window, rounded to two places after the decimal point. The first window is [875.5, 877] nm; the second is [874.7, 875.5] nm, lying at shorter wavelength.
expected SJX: -0.44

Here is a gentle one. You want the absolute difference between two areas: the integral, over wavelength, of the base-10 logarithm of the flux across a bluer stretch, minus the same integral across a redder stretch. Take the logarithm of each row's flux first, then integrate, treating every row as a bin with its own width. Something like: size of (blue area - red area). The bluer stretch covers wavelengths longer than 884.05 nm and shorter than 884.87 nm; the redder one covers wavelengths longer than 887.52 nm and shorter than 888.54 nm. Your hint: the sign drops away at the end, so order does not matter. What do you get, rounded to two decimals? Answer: 0.20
